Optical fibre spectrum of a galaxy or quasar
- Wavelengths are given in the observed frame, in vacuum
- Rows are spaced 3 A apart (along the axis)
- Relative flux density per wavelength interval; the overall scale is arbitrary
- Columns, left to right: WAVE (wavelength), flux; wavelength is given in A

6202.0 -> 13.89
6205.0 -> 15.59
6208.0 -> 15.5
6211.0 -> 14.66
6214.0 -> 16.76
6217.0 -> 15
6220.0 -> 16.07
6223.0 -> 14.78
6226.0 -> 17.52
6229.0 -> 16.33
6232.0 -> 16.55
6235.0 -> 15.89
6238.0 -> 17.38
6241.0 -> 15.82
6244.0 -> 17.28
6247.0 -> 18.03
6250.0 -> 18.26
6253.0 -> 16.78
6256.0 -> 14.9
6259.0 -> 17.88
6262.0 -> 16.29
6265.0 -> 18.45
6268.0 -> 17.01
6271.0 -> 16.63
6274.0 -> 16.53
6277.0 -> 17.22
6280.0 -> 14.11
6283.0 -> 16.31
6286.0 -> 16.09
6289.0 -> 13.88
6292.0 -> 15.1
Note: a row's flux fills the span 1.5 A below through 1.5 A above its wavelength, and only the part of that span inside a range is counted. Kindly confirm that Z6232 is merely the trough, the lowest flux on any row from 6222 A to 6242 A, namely 14.78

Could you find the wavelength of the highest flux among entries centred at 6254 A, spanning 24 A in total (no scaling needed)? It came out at 6265.0 A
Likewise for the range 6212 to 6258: 6250.0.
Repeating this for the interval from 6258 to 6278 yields 6265.0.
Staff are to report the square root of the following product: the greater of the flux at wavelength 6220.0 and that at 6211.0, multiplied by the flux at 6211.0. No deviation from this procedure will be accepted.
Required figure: 15.3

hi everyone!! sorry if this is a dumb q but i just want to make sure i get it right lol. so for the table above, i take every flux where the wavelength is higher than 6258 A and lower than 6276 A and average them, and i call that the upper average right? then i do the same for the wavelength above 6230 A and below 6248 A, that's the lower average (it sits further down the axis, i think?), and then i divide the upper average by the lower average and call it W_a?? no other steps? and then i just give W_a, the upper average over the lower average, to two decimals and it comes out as 1.02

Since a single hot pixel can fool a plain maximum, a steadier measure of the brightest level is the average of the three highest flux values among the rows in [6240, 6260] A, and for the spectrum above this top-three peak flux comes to 18.1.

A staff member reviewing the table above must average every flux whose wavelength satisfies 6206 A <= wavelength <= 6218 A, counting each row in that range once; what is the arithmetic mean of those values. 15.5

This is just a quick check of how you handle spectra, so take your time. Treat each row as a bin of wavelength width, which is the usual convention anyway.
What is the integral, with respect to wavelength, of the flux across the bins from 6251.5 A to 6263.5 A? 198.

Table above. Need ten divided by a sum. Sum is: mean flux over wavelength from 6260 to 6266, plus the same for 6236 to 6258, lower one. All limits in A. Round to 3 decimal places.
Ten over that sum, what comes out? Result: 0.292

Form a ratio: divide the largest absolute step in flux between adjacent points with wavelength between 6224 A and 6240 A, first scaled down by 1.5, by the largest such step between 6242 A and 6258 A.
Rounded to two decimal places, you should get 0.53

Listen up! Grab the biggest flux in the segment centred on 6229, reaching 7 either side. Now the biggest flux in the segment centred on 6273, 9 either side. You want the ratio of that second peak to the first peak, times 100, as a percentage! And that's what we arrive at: 105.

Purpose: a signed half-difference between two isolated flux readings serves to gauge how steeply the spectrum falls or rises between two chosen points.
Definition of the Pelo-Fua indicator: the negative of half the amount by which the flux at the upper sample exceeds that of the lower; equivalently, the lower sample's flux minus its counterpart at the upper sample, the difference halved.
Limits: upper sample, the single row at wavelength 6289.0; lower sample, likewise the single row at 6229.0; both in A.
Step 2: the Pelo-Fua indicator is 1.2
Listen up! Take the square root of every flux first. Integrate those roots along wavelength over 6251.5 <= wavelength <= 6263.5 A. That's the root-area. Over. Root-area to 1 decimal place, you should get 48.7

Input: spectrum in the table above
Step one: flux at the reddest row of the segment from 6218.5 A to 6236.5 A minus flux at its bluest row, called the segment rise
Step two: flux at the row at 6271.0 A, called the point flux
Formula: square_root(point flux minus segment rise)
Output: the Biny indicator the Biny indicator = 4.10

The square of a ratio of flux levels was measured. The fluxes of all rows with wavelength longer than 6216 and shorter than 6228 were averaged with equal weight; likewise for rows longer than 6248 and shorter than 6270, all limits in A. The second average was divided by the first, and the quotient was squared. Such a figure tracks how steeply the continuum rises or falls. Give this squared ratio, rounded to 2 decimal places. 1.16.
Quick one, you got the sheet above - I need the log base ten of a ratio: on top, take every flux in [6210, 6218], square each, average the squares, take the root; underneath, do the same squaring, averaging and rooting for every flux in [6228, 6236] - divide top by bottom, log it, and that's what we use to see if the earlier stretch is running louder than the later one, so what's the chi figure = -0.02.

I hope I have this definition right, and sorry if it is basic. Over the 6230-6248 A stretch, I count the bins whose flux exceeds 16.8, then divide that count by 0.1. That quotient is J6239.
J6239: 30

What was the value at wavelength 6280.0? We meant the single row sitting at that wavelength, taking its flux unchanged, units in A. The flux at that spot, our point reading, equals 14.11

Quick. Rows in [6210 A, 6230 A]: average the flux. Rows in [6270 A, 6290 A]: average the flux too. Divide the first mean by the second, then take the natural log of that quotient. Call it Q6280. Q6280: 0.003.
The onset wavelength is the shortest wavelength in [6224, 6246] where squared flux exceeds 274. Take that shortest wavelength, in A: 6226.0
